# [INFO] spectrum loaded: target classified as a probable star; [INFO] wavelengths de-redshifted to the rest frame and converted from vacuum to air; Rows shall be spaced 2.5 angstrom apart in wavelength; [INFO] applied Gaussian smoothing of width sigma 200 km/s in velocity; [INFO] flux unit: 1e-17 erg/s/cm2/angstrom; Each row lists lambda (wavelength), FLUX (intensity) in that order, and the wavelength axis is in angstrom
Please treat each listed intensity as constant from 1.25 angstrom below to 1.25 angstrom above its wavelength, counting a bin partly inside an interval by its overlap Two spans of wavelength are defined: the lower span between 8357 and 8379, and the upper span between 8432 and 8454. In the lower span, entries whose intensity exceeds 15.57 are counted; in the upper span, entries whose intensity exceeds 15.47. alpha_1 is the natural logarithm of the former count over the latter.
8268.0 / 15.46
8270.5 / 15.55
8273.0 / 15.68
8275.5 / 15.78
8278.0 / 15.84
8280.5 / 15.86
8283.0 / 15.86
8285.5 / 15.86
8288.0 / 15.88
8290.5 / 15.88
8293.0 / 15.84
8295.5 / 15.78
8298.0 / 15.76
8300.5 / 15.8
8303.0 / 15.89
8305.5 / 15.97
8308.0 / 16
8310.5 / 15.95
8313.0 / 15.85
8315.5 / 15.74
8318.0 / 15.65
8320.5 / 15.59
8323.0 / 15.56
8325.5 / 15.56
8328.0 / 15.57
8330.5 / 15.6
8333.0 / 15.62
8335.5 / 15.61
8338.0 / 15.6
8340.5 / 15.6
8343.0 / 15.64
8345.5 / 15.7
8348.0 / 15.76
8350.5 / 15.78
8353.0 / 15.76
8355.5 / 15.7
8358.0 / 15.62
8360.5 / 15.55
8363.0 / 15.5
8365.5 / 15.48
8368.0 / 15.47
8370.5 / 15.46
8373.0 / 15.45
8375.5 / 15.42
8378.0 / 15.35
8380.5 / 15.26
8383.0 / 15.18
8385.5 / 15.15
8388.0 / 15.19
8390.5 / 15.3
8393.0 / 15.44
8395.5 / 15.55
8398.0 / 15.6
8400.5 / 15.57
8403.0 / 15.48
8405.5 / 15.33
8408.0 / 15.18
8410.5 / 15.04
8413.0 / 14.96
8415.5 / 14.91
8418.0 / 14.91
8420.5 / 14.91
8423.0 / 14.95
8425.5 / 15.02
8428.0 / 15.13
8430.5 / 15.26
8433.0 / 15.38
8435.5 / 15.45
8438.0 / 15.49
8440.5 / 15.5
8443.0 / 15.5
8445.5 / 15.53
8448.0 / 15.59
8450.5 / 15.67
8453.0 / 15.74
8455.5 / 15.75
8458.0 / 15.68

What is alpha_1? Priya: -1.9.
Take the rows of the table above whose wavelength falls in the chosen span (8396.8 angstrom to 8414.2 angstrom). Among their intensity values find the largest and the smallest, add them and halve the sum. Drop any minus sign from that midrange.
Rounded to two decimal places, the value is 15.28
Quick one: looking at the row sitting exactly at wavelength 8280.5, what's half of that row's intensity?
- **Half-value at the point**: 7.93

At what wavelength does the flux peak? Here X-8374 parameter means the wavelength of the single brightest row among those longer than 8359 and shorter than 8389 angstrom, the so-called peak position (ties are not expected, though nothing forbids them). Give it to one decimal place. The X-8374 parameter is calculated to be 8360.5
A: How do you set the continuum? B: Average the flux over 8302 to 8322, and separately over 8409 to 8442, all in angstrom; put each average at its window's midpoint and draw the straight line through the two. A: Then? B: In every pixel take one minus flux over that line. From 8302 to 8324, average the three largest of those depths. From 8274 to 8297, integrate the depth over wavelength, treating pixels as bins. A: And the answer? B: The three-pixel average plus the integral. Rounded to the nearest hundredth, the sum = 0.22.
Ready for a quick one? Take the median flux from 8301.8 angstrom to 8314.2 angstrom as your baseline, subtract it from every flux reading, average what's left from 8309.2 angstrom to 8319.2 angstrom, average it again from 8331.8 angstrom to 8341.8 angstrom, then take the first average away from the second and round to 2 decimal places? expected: -0.19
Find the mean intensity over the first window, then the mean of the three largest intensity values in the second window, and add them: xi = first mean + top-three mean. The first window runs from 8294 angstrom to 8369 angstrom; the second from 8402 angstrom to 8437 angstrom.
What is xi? 31.13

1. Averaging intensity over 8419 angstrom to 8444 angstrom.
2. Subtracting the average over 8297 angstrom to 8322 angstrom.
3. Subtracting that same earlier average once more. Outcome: -16.4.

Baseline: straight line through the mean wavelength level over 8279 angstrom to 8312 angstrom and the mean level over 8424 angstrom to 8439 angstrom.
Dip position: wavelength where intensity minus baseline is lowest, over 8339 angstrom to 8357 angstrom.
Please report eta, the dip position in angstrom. 8340.5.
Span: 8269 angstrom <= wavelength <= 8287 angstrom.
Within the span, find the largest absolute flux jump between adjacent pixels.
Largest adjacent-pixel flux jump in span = 0.130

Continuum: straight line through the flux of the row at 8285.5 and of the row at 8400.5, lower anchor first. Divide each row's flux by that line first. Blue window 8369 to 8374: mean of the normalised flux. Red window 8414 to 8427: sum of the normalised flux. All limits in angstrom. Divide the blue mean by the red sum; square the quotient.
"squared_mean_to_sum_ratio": 0.042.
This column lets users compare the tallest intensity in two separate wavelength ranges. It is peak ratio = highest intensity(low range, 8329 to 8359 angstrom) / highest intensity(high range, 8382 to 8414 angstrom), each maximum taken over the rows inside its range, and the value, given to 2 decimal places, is 1.01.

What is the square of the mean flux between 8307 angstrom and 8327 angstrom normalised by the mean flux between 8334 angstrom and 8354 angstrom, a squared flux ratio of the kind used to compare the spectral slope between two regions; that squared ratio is 1.01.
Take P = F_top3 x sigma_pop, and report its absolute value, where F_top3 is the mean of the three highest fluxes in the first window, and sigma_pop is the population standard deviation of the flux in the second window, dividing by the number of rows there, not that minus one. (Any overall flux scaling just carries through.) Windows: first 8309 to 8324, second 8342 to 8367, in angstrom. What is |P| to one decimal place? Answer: 1.7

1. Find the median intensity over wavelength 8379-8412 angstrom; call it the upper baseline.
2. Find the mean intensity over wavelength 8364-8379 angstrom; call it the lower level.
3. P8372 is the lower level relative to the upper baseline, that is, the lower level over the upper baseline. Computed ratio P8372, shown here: 1.01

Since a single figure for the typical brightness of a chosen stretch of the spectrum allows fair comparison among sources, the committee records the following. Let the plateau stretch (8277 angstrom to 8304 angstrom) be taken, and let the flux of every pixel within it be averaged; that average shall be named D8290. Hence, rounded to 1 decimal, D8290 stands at 15.8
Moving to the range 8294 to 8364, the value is 15.7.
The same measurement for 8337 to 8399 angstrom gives 15.5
